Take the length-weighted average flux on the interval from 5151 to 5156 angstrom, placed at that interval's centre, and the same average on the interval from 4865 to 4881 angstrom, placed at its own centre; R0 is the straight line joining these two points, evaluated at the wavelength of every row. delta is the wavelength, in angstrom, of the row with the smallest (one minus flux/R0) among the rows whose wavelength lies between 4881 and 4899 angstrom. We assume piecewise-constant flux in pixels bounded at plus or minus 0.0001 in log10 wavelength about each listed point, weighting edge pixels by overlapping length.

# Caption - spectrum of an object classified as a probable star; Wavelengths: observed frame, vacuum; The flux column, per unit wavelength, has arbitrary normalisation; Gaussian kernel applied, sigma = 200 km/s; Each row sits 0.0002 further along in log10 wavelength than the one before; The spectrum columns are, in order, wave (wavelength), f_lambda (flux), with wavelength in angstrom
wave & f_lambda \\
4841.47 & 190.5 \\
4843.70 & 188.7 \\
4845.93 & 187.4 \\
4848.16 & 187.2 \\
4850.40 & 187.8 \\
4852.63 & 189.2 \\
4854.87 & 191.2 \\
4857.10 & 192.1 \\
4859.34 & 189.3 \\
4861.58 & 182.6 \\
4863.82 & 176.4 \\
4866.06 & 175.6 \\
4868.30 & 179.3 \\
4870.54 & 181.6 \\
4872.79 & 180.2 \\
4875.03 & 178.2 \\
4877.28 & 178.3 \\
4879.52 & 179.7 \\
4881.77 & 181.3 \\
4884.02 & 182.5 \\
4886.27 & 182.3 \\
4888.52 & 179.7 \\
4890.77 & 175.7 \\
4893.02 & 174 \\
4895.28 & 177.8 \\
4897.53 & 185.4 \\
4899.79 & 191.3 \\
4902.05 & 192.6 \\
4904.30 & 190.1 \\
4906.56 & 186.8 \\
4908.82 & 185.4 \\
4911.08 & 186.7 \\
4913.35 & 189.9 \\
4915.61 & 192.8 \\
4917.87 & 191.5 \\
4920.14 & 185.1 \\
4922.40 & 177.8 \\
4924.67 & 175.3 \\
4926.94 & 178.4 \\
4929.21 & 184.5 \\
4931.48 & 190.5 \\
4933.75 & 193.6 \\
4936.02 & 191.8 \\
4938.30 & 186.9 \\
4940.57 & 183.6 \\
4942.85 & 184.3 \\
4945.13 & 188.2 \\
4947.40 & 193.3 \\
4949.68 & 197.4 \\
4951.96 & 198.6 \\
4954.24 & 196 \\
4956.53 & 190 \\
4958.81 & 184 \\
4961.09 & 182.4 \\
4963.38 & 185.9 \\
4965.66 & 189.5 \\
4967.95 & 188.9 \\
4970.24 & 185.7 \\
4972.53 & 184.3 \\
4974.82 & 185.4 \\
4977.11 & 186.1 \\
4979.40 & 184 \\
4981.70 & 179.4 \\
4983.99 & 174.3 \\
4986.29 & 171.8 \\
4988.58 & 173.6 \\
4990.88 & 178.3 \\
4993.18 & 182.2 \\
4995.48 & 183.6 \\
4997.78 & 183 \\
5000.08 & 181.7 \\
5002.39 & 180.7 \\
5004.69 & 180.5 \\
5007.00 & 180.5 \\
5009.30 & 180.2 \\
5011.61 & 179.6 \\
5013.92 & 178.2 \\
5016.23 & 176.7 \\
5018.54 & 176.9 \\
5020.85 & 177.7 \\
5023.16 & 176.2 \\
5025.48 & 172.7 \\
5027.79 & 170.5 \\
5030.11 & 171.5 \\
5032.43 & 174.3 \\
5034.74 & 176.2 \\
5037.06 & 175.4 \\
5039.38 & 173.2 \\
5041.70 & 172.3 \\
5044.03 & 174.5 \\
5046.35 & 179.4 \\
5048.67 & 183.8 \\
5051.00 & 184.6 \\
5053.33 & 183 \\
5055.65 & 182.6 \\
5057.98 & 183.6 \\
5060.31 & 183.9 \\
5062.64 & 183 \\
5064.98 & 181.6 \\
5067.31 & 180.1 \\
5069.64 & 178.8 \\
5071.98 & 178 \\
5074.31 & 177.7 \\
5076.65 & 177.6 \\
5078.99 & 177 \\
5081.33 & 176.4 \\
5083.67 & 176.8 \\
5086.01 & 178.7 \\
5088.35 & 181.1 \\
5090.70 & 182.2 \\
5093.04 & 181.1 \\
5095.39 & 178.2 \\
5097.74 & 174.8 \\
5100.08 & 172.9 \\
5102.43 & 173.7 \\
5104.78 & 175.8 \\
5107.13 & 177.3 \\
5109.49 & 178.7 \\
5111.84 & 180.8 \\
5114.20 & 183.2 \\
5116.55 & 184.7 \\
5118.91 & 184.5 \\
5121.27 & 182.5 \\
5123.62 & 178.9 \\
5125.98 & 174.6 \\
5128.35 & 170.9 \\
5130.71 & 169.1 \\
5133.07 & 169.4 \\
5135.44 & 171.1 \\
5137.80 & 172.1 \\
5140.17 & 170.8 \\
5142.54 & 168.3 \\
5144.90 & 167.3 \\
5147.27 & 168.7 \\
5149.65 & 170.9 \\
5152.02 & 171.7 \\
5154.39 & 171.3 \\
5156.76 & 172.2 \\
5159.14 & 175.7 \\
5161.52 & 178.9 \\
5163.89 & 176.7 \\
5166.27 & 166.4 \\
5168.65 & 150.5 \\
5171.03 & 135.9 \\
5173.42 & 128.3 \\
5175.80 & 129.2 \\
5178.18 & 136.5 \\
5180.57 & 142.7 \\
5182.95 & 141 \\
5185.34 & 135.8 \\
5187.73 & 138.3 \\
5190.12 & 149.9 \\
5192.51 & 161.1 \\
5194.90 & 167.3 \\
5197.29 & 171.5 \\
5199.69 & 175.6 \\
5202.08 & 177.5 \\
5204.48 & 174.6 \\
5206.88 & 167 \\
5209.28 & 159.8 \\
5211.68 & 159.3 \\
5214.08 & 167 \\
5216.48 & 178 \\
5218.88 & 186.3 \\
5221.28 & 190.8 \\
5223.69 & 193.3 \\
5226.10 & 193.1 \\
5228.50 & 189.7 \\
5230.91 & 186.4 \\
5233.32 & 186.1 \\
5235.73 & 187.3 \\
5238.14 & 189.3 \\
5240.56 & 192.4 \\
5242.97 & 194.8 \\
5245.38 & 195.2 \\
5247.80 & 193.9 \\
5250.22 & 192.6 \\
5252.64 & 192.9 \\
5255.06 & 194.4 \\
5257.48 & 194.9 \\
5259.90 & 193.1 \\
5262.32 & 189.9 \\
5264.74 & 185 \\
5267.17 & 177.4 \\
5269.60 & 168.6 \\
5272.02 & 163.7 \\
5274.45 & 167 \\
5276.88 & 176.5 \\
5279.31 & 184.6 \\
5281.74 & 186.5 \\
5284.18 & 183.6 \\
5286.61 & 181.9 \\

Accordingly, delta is 4897.53 angstrom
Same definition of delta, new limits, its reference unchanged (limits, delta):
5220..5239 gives 5223.69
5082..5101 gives 5090.70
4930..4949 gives 4947.40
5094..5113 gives 5111.84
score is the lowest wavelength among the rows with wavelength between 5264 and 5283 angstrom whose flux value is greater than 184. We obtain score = 5264.74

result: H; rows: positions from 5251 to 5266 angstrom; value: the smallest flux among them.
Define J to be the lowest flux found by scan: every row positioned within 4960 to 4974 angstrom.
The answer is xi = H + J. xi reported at 367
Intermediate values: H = 185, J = 182.4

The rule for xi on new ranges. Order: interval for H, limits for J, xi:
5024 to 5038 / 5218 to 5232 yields 357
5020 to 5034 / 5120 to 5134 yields 340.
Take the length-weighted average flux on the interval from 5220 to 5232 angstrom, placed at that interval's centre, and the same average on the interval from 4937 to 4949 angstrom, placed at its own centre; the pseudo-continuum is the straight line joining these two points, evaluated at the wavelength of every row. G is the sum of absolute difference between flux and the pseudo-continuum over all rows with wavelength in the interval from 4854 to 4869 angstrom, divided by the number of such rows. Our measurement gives 7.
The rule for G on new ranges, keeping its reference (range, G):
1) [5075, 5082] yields 12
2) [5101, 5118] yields 10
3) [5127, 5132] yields 20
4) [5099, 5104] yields 16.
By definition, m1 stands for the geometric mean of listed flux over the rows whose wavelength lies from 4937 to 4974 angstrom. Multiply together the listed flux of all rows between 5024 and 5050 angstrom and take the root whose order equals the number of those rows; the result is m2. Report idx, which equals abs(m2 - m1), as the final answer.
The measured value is 13.8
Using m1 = 189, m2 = 175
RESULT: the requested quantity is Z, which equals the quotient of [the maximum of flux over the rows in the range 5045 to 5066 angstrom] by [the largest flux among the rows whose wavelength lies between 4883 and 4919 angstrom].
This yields 0.96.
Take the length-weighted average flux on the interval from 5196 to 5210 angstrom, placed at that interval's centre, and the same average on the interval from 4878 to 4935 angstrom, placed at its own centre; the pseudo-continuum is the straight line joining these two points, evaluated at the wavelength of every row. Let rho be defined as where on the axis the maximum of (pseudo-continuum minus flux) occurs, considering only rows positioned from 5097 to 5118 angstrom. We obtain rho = 5100.08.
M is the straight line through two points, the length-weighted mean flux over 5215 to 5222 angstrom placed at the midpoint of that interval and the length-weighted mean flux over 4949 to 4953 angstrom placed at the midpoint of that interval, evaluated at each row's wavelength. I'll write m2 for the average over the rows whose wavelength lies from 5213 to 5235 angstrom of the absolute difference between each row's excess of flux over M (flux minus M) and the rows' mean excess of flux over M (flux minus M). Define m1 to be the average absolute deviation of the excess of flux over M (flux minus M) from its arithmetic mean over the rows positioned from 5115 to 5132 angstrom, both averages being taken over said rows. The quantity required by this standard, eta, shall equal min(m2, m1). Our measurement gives 5.2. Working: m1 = 5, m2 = 6.0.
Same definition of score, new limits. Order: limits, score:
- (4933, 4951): 4933.75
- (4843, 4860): 4843.70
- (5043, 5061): 5051.00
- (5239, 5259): 5240.56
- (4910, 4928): 4911.08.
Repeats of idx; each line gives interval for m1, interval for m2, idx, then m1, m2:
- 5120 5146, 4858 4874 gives 8.4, 172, 181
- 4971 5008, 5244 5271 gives 8.2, 181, 189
